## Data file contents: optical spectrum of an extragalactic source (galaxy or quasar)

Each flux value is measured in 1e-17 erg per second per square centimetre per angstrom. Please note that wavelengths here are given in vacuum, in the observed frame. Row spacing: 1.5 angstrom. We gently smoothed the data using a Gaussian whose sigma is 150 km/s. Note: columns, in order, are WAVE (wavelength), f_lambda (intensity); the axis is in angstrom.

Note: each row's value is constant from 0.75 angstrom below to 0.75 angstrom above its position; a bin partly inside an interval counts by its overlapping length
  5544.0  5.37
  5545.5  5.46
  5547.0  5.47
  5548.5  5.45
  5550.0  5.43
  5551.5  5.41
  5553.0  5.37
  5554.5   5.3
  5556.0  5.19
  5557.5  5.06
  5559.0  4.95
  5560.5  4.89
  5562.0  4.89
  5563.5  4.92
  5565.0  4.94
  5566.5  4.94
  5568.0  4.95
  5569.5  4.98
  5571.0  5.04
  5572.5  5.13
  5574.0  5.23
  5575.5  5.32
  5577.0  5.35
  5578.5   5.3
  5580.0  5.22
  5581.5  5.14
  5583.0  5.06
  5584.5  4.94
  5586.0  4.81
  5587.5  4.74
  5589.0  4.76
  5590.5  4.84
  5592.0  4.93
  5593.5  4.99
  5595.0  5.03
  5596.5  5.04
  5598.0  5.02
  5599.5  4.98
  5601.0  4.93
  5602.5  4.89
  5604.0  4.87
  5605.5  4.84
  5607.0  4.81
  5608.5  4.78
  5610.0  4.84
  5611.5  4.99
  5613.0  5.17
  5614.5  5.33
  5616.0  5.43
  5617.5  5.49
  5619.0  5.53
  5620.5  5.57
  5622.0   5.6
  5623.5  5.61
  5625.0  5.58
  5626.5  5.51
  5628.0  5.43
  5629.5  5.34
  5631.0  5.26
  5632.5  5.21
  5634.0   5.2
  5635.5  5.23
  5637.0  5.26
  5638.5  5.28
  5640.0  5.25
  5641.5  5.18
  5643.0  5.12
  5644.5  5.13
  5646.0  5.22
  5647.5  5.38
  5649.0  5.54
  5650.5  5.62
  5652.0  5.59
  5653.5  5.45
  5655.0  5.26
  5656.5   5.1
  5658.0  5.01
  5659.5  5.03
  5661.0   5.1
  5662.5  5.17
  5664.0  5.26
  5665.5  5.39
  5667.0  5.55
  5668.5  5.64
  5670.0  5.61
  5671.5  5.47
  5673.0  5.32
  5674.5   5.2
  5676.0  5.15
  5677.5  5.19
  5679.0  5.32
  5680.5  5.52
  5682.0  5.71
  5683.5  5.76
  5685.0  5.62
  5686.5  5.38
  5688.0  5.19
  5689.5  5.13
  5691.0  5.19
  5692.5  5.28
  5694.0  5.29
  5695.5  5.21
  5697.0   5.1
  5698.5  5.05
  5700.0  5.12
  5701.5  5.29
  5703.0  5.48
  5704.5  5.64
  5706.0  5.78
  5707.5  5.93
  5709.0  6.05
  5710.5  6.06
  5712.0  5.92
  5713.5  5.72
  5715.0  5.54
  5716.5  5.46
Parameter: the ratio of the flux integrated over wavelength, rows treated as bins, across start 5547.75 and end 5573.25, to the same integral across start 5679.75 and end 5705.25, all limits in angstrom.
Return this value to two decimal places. 0.95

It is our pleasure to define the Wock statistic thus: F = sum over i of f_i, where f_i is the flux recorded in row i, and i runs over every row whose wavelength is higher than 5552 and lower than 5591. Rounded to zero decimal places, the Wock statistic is 131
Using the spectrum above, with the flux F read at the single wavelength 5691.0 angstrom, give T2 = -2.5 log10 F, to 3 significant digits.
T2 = -1.79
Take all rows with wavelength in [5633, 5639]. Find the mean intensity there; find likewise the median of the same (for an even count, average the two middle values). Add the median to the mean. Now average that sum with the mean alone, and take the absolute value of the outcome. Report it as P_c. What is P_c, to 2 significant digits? 7.9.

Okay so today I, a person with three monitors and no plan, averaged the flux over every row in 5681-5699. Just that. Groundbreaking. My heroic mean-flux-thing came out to 5.33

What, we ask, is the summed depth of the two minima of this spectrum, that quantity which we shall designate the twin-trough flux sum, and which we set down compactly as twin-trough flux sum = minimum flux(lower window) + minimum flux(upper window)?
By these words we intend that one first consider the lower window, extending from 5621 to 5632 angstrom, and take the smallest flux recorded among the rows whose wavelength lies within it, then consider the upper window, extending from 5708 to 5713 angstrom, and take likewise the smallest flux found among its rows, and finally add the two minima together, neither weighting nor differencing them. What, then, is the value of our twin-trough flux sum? 11.18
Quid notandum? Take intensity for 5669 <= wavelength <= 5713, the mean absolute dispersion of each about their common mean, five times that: 1.3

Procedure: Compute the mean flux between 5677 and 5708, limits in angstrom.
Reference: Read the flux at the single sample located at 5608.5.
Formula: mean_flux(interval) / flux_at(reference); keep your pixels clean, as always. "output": 1.13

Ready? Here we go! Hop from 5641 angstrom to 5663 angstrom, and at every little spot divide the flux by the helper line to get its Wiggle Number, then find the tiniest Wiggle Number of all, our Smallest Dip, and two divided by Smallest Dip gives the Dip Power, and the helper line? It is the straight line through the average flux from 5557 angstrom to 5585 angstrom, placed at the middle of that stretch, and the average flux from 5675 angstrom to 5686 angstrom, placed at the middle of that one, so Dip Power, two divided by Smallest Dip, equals 2.15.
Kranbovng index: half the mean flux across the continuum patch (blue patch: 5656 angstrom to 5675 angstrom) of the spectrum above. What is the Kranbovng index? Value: 2.65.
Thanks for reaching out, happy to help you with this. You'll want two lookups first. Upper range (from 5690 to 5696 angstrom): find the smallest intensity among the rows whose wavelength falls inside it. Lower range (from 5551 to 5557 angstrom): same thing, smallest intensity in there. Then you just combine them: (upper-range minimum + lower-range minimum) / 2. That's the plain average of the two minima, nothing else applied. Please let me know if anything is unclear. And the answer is 5.19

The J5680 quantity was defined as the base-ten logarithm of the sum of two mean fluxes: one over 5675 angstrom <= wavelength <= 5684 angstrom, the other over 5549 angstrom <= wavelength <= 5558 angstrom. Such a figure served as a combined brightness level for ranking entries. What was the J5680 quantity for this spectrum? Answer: 1.03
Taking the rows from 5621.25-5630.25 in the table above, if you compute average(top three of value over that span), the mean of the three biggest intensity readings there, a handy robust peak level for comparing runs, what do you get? 5.60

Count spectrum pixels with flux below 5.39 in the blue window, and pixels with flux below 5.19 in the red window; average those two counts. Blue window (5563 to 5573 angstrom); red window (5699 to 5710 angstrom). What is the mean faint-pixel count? 4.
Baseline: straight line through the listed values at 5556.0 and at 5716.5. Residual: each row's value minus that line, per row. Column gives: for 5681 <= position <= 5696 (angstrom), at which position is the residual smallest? 5689.5 angstrom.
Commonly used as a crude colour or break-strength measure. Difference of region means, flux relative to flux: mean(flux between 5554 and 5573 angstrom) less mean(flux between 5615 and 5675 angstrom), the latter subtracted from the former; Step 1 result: -0.34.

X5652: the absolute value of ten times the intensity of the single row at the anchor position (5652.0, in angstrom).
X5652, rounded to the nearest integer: 56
